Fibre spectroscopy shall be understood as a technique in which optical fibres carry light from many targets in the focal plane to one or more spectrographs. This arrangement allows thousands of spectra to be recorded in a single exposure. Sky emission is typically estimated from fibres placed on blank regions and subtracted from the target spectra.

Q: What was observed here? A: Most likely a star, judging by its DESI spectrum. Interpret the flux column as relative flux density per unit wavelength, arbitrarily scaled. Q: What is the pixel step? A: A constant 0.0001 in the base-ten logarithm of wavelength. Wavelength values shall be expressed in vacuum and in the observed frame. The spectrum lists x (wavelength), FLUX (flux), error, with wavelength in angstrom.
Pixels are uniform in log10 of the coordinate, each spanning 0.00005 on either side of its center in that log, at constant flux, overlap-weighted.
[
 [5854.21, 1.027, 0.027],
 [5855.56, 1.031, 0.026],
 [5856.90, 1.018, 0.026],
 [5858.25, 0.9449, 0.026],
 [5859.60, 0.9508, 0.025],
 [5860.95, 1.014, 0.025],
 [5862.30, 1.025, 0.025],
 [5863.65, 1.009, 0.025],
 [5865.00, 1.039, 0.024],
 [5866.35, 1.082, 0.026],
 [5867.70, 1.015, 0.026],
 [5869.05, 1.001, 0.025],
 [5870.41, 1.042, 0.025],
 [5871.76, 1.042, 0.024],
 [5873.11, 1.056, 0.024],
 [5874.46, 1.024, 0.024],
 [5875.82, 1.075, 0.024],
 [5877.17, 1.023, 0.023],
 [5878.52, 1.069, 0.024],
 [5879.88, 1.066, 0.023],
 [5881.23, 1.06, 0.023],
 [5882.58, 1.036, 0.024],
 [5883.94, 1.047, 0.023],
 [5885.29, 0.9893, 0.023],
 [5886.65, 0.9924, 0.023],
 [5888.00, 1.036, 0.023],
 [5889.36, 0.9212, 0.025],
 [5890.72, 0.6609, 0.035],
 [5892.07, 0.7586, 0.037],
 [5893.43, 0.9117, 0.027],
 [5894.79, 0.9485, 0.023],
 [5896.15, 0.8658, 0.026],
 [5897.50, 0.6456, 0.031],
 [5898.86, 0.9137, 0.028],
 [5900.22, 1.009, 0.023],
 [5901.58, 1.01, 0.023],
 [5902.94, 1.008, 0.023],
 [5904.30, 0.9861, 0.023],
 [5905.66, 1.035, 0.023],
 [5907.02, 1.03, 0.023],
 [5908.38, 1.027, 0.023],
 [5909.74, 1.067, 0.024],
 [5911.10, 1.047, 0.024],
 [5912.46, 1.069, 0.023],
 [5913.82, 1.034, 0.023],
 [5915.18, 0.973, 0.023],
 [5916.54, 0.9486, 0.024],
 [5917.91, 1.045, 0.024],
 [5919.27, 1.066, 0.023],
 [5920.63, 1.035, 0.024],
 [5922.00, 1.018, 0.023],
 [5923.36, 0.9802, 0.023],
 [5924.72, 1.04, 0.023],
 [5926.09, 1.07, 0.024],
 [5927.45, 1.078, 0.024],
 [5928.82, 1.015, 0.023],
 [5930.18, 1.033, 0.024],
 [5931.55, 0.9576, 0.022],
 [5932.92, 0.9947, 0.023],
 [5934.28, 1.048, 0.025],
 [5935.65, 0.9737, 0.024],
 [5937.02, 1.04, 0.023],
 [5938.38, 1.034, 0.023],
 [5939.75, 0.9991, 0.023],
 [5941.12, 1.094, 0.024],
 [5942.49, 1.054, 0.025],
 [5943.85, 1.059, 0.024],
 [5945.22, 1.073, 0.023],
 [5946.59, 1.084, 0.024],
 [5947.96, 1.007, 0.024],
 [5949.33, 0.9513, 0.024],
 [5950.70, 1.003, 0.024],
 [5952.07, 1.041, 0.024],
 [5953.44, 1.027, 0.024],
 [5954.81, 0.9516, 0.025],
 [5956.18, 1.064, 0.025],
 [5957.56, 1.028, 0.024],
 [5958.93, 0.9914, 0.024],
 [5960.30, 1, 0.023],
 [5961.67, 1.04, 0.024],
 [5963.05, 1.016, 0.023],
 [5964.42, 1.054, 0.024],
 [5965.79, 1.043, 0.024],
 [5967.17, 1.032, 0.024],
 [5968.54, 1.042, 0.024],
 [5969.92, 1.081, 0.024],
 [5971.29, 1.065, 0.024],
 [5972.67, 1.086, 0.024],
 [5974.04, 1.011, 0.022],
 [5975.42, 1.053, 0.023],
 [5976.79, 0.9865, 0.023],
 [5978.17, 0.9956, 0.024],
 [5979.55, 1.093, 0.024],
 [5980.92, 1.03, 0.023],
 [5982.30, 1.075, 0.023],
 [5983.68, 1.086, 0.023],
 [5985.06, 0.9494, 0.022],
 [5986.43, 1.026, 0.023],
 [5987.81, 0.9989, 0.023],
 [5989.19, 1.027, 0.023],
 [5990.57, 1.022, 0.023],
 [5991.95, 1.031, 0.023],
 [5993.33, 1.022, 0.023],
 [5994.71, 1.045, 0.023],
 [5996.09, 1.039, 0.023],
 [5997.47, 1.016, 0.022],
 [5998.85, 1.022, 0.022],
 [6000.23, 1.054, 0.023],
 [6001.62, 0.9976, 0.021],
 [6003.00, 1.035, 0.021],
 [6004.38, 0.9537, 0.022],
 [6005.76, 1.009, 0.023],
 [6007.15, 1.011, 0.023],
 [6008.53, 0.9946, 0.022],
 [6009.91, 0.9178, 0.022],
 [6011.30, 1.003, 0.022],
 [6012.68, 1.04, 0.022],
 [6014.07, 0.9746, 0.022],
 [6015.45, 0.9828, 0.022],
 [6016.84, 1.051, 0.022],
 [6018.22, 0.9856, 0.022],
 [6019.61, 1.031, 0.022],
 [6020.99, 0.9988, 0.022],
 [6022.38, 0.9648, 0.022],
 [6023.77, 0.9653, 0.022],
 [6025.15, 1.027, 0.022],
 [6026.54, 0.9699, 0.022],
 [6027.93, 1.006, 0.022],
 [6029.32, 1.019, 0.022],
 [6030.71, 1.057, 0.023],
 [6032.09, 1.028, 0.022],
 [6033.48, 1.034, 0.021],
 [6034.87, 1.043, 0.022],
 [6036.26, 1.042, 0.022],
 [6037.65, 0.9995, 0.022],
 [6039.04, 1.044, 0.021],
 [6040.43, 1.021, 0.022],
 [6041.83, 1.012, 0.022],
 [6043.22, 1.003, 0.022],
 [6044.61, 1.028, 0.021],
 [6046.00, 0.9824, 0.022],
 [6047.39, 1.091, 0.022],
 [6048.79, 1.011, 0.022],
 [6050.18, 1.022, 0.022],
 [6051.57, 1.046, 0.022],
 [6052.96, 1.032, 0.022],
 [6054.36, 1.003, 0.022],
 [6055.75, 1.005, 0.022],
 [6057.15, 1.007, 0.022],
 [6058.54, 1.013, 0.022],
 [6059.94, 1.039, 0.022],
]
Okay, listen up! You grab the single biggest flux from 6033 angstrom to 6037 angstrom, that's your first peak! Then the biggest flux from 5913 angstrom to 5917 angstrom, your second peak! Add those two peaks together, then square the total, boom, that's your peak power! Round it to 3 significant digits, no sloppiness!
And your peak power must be 4.31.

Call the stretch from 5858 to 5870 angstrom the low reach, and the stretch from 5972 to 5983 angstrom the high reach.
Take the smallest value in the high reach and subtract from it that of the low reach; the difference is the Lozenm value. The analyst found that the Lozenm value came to 0.042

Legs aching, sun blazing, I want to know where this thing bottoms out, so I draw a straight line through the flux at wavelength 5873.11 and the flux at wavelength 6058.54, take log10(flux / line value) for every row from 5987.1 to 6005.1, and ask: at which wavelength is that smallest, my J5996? 6004.38 angstrom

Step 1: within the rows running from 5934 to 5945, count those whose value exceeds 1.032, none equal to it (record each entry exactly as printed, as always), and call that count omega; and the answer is 6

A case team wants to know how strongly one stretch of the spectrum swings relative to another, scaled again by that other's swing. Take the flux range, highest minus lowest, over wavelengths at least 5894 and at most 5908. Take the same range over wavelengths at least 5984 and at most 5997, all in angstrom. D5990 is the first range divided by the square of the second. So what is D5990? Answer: 43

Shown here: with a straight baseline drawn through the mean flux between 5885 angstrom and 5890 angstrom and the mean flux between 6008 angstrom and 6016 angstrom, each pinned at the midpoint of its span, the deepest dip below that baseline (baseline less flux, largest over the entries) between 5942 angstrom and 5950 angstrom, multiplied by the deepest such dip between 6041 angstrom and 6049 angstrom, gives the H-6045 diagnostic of 0.0001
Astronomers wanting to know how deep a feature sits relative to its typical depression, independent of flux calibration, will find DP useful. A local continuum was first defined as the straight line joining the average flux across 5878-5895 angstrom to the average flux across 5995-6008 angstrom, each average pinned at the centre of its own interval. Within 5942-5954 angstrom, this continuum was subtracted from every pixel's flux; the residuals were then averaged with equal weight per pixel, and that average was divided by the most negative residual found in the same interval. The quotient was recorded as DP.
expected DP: -1.1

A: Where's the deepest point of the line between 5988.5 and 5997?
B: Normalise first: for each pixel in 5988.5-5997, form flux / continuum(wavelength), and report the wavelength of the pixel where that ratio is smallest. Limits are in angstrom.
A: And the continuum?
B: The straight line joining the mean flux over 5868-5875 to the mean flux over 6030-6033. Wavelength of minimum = 5993.33 angstrom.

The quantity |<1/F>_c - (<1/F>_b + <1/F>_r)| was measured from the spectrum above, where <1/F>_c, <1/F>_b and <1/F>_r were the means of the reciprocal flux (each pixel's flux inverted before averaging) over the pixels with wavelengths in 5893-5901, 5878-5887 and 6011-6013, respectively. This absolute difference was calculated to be 0.79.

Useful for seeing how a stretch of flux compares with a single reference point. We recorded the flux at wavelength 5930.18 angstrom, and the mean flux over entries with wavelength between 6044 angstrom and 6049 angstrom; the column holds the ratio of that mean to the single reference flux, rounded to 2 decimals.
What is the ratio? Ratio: 1.00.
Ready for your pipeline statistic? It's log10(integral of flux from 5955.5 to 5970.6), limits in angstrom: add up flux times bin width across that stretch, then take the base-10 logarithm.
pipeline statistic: 1.194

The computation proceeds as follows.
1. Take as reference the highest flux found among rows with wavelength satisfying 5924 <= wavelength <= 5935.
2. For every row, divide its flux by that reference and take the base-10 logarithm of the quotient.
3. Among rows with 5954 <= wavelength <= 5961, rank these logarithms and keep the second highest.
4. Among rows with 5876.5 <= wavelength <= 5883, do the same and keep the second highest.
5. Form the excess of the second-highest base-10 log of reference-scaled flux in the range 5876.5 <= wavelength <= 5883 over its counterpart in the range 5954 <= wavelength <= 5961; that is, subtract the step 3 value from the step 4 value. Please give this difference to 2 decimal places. 0.02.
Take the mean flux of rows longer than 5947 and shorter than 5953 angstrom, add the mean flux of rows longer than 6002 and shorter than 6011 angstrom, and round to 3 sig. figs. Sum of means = 1.99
